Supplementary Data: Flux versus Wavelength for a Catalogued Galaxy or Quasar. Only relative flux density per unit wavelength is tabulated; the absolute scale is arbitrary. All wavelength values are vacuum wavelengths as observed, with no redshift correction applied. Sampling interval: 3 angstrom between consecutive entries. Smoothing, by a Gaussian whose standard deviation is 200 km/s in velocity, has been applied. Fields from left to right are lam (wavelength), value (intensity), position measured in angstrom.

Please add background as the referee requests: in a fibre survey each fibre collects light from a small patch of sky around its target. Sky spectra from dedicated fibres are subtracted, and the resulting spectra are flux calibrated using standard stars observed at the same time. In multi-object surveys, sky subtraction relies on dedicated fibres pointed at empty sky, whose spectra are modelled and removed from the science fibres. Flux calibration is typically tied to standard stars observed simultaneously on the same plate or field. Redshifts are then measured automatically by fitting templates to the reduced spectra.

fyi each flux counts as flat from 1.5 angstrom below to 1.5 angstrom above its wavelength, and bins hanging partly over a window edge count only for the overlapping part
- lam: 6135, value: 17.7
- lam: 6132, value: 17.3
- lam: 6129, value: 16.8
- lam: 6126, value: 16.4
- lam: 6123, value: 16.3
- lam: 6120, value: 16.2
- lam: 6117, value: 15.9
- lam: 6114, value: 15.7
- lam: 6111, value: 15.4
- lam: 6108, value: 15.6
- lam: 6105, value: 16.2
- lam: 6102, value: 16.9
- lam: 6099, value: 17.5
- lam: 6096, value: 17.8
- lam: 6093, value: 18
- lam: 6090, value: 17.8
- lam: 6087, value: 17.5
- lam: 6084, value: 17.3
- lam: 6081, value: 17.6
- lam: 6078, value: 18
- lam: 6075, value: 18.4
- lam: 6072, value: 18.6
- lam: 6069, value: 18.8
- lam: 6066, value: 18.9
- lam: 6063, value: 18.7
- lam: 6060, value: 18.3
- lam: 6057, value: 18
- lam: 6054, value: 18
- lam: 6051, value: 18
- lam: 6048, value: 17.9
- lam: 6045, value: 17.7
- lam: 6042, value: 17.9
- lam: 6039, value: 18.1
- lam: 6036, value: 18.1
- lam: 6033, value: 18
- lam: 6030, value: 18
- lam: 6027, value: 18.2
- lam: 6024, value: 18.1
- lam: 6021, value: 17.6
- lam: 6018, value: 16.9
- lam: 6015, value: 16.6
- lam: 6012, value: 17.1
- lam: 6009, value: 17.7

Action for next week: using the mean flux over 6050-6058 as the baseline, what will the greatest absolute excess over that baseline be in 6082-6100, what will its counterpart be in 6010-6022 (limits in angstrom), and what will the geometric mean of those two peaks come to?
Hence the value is 1.0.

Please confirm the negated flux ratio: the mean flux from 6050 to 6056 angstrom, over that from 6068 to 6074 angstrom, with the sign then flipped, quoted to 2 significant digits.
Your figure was -0.96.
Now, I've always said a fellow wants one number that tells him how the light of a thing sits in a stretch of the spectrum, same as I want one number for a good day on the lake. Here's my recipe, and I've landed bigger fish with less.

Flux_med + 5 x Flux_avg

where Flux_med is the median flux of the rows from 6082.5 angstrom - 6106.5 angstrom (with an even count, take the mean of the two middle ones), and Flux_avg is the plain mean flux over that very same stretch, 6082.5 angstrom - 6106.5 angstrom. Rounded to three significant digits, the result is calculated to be 104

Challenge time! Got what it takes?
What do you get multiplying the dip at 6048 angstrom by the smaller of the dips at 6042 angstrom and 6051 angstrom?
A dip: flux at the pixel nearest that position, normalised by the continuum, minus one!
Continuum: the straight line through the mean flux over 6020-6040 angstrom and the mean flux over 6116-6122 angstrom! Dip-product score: 0.0001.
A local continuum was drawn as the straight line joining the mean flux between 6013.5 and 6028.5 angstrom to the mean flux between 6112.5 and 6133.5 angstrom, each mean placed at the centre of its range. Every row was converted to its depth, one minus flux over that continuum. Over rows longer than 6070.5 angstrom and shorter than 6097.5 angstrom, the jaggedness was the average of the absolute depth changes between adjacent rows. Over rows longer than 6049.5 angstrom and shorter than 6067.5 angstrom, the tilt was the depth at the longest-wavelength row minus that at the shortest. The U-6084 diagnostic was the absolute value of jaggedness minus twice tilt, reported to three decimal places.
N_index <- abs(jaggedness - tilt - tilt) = 0.142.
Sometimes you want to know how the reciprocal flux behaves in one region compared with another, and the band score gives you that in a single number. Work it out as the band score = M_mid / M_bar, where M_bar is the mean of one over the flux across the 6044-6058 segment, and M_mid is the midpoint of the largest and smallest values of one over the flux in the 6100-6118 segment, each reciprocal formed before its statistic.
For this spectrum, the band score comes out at 1.112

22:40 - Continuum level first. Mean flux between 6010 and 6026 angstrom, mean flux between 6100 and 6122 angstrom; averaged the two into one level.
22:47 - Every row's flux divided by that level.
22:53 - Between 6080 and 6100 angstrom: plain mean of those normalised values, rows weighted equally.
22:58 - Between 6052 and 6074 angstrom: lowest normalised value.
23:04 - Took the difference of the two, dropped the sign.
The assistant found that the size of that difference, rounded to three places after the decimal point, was 0.021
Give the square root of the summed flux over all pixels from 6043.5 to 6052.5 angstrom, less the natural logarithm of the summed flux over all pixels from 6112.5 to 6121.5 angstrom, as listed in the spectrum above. 3.45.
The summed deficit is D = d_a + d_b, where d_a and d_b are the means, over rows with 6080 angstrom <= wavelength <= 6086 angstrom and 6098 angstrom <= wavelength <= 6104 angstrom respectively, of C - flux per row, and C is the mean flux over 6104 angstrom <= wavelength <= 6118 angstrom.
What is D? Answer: -3.1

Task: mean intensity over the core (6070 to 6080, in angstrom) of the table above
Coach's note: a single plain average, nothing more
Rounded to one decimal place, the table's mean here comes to 18.3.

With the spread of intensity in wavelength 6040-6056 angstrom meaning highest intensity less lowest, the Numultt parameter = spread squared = 0.1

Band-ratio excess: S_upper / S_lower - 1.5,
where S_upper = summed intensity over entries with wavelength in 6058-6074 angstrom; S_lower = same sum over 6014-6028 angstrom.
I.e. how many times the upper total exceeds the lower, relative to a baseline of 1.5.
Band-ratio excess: -0.43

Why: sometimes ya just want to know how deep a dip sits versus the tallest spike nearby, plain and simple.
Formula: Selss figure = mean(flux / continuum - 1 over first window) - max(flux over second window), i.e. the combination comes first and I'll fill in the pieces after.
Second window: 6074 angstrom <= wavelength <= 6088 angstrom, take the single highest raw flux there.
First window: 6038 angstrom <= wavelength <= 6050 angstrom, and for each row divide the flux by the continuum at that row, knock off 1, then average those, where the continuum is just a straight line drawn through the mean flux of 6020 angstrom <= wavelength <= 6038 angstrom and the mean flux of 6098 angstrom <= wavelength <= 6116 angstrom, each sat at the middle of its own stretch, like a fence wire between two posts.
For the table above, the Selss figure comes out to -18.4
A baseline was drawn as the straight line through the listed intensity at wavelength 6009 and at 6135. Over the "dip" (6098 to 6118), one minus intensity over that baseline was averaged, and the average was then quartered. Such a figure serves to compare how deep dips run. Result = 0.022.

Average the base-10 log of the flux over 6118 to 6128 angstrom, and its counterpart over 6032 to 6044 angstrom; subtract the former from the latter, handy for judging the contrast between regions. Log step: 0.04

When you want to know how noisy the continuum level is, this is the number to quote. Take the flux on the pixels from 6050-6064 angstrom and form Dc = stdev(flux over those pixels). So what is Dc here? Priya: 0.3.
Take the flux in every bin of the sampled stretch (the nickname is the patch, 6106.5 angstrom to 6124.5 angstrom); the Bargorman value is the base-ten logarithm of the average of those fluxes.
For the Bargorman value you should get 1.20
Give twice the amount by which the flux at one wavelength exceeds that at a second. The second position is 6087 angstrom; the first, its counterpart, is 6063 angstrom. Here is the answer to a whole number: 2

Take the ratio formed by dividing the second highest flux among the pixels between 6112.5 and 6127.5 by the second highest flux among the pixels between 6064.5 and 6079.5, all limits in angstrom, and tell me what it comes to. 0.87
